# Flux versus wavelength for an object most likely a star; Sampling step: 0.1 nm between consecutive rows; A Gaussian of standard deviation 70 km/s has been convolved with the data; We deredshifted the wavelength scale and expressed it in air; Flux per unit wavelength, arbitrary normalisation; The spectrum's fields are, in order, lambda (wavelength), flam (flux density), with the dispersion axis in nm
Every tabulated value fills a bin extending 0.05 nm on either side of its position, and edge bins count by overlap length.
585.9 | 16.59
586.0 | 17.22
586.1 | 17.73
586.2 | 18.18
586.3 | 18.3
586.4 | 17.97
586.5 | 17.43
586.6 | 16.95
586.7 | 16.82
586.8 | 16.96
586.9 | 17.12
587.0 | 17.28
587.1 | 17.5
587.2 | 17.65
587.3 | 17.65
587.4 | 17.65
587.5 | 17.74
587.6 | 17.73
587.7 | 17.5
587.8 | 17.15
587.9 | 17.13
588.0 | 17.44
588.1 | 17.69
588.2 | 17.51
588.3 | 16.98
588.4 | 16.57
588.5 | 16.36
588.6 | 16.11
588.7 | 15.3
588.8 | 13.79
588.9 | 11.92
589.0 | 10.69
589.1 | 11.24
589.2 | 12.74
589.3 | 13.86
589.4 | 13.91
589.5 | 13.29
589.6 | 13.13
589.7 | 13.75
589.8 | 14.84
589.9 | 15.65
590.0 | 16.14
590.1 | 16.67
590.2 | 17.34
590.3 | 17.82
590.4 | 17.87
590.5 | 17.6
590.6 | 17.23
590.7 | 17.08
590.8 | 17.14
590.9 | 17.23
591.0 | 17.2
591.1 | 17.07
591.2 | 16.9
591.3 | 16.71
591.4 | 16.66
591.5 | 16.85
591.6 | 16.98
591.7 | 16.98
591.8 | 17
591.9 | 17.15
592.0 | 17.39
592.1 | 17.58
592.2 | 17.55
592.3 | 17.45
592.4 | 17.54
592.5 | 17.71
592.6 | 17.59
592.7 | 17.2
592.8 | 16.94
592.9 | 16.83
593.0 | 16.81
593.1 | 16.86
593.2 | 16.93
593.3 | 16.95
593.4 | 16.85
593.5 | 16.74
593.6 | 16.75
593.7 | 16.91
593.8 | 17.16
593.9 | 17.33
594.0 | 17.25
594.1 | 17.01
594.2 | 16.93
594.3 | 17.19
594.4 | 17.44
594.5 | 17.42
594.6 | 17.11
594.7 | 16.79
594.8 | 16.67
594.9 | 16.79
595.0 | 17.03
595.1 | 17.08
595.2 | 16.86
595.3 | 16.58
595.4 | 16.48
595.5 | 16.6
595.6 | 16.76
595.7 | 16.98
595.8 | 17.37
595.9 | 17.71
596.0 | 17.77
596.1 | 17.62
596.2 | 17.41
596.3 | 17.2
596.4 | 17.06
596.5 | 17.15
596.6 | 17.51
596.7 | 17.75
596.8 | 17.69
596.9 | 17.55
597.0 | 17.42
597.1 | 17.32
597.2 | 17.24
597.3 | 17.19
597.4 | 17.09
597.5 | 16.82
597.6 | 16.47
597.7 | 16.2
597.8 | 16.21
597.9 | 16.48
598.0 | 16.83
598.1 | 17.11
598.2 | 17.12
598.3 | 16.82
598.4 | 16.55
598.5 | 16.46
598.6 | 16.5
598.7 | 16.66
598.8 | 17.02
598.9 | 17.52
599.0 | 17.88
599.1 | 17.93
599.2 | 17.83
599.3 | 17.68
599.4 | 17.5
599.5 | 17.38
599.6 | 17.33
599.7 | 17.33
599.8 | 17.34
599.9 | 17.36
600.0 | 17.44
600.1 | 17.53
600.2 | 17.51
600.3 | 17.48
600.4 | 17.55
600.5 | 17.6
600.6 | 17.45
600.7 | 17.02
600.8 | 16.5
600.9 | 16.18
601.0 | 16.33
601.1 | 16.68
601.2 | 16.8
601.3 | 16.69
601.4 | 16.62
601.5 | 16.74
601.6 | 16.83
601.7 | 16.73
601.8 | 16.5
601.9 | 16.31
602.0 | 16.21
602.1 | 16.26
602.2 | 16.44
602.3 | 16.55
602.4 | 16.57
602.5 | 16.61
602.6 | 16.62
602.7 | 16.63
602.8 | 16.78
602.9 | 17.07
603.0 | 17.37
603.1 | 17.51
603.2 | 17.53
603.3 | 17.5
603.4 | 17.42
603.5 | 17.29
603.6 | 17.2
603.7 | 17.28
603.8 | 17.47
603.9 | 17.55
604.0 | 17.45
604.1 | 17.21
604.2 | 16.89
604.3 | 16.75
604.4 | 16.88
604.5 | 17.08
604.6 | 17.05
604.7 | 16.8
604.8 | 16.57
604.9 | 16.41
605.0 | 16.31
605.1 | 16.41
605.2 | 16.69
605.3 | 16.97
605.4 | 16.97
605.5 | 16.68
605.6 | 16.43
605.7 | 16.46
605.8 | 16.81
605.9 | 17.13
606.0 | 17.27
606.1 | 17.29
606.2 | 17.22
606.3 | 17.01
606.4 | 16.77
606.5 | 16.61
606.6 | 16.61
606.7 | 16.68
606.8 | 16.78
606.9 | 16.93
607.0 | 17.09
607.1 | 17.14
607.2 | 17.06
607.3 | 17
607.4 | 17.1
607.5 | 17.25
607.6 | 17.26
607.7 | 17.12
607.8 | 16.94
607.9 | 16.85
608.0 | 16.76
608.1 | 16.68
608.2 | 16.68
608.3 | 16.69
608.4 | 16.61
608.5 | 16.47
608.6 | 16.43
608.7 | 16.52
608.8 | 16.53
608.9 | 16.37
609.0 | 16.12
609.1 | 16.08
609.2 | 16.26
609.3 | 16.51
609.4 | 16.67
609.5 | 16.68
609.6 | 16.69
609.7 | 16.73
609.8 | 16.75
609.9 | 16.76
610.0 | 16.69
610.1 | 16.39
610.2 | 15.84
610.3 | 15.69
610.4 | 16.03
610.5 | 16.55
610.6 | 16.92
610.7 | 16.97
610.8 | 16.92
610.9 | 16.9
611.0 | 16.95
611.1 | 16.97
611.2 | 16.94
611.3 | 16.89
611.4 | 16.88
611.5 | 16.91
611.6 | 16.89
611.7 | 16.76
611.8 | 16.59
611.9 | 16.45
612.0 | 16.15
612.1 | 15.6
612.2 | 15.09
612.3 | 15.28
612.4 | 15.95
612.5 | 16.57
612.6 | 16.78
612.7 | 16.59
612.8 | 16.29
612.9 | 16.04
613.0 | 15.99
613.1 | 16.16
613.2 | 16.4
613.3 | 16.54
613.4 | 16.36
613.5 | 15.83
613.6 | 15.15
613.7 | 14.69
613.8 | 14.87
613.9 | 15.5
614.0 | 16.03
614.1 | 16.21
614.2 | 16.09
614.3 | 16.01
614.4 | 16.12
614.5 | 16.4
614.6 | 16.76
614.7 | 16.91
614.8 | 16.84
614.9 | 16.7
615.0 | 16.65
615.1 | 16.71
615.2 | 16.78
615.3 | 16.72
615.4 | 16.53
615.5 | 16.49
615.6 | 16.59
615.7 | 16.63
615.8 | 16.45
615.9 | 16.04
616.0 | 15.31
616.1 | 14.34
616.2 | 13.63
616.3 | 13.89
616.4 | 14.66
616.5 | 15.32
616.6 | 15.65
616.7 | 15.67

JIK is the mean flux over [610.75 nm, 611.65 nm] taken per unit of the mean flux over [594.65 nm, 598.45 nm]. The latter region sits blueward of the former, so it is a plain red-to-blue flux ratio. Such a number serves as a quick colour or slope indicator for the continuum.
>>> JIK 0.993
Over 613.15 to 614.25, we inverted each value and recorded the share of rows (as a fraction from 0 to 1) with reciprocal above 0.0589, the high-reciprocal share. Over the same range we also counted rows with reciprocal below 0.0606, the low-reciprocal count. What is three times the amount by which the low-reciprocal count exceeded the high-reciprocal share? 0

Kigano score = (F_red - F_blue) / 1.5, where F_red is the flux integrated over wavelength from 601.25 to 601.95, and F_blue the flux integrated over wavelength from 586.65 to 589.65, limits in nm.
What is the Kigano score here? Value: -24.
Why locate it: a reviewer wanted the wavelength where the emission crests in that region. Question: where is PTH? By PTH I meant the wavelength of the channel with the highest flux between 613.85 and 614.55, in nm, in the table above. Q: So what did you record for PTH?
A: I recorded 614.5 nm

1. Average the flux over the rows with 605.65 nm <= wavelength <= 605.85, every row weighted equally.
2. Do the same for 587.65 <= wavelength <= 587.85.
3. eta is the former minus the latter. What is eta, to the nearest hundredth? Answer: -0.69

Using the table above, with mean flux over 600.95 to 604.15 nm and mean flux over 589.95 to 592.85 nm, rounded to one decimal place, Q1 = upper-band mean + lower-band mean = 34.1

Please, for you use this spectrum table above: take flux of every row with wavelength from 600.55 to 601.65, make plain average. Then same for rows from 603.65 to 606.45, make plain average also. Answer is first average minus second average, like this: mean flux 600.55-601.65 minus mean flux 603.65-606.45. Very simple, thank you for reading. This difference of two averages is -0.2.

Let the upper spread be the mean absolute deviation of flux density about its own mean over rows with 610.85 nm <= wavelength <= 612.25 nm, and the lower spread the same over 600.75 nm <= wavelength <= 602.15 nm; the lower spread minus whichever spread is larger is -0.23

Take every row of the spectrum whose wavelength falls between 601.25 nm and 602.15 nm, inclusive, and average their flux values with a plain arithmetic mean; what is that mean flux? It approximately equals 16.5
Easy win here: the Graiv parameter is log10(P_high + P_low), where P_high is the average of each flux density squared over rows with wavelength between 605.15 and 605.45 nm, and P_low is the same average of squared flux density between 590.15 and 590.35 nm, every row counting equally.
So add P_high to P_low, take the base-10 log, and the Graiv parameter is 2.77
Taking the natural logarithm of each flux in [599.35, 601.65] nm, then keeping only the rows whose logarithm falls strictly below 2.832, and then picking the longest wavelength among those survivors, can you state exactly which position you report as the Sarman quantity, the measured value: 601.6 nm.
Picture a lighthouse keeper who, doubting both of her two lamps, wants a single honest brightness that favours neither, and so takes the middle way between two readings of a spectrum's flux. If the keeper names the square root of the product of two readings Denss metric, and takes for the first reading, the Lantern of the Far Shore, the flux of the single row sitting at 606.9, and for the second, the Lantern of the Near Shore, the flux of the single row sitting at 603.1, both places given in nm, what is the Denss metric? 17.2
